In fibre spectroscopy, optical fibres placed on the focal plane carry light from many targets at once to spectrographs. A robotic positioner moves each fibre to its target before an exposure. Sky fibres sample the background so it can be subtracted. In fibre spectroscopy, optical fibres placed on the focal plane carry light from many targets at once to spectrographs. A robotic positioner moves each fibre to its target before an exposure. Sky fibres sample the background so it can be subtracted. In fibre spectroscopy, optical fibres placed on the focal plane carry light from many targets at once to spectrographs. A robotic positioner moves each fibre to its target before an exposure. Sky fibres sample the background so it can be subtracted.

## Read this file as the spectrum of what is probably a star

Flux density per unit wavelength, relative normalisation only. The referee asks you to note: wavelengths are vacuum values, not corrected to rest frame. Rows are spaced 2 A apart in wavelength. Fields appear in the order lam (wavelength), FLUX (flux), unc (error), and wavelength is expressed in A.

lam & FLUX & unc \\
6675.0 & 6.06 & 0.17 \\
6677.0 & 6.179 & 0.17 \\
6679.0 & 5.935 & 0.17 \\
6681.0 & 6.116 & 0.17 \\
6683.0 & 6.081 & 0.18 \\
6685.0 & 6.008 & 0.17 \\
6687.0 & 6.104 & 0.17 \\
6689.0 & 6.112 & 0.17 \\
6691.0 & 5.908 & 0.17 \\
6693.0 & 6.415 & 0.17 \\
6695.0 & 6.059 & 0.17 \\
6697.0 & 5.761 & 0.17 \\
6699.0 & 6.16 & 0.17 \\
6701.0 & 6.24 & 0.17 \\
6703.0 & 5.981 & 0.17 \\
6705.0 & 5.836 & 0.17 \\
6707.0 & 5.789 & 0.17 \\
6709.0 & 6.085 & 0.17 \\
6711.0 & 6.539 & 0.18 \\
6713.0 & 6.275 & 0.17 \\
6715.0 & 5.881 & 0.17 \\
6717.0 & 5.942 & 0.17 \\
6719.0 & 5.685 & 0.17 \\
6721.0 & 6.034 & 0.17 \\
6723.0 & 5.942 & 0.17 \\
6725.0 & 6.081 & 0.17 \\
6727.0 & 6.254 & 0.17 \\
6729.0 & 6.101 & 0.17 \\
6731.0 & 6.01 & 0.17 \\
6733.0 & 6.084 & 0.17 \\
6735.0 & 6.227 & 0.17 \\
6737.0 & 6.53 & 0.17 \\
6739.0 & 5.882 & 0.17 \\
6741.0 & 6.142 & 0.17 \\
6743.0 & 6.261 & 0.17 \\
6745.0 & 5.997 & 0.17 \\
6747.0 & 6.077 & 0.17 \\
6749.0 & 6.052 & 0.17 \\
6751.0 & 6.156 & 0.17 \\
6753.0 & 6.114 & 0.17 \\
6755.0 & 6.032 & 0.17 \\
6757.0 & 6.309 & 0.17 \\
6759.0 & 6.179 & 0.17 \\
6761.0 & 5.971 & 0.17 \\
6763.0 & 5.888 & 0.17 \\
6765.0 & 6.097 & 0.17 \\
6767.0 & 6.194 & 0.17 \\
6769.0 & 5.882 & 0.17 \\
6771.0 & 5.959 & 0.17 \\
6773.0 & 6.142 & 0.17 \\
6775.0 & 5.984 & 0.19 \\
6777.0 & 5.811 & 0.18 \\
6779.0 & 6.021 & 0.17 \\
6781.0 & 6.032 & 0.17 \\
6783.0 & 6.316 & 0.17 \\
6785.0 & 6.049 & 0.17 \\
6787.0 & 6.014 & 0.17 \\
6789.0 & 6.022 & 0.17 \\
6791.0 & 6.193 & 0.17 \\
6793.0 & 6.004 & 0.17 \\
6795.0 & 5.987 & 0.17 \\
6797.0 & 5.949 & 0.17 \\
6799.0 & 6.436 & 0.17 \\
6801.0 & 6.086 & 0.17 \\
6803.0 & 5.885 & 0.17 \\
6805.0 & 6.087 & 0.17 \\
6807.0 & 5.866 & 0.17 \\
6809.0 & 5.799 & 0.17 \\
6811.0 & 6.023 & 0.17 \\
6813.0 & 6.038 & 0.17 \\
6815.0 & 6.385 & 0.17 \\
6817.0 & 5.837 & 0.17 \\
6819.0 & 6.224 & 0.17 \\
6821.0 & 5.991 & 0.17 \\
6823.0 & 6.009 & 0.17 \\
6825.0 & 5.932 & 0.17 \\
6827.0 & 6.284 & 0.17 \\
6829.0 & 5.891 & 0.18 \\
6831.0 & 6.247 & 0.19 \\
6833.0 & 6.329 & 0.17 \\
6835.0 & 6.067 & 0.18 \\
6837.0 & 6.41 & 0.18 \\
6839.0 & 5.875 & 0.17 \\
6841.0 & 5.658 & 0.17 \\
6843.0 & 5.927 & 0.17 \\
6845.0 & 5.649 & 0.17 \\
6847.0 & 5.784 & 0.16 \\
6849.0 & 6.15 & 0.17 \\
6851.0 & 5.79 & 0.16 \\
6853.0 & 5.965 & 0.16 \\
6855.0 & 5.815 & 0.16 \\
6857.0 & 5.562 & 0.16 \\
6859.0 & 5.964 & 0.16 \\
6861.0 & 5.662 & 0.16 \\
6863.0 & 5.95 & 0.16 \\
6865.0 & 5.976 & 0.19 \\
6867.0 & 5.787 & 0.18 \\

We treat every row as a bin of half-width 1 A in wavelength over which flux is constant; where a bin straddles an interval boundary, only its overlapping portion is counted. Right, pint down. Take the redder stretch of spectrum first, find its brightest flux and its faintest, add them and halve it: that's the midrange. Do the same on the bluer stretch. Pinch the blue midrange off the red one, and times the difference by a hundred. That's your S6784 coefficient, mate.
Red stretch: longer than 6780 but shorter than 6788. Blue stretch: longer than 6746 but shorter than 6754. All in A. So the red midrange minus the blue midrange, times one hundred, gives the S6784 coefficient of 6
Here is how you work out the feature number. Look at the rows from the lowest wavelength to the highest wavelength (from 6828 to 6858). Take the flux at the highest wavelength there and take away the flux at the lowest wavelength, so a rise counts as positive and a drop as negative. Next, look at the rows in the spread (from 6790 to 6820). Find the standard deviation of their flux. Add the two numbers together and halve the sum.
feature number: -0.07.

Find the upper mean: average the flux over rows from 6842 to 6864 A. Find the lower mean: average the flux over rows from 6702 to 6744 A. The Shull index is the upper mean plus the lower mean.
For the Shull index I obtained 11.9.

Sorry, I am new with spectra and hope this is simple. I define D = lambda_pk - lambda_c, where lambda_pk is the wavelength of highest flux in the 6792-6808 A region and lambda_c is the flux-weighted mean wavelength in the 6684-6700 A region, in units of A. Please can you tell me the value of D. 107.0 A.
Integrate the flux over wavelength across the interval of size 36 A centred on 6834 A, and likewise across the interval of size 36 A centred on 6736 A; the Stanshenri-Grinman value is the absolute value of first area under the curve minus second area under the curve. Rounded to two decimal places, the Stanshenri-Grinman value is 3.15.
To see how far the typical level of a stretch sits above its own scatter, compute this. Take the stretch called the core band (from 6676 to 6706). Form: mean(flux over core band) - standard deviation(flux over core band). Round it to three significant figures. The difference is 5.90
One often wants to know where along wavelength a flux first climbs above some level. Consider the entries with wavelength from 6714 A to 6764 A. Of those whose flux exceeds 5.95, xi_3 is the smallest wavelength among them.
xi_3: 6721.0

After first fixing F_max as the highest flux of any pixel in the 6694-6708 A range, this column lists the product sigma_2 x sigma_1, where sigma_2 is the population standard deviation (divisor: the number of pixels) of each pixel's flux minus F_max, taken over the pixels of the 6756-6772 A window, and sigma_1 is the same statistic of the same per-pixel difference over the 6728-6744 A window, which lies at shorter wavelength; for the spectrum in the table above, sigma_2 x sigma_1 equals 0.027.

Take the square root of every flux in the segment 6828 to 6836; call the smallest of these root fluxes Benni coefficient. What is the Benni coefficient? 2.43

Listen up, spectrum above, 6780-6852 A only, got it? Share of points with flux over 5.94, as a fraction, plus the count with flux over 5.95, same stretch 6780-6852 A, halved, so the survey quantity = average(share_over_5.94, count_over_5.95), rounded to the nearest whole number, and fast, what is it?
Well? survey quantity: 12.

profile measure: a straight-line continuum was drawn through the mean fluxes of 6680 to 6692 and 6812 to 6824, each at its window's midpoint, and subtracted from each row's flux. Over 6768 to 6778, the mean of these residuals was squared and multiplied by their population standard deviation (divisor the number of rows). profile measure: 0.0015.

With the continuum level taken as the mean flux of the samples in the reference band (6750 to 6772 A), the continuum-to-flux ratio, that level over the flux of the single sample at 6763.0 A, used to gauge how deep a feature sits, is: 1.031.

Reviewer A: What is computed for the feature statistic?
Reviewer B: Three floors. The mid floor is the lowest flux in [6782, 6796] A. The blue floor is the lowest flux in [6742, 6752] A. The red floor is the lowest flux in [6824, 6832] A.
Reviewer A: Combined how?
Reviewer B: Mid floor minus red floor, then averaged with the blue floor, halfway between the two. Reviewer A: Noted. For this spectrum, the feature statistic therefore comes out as 3.05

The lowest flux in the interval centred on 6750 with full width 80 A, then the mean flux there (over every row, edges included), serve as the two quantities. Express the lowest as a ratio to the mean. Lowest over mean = 0.935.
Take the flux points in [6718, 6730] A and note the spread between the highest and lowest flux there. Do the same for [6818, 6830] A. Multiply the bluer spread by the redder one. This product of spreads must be 0.22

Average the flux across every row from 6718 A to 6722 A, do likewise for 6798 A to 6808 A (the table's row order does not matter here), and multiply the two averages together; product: 35.6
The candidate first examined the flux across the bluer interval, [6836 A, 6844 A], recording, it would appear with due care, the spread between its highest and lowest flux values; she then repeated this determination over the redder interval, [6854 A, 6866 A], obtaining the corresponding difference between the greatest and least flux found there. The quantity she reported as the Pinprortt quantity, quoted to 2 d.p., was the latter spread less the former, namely -0.34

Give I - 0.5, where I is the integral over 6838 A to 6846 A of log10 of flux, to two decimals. 5.59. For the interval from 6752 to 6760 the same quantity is 5.82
